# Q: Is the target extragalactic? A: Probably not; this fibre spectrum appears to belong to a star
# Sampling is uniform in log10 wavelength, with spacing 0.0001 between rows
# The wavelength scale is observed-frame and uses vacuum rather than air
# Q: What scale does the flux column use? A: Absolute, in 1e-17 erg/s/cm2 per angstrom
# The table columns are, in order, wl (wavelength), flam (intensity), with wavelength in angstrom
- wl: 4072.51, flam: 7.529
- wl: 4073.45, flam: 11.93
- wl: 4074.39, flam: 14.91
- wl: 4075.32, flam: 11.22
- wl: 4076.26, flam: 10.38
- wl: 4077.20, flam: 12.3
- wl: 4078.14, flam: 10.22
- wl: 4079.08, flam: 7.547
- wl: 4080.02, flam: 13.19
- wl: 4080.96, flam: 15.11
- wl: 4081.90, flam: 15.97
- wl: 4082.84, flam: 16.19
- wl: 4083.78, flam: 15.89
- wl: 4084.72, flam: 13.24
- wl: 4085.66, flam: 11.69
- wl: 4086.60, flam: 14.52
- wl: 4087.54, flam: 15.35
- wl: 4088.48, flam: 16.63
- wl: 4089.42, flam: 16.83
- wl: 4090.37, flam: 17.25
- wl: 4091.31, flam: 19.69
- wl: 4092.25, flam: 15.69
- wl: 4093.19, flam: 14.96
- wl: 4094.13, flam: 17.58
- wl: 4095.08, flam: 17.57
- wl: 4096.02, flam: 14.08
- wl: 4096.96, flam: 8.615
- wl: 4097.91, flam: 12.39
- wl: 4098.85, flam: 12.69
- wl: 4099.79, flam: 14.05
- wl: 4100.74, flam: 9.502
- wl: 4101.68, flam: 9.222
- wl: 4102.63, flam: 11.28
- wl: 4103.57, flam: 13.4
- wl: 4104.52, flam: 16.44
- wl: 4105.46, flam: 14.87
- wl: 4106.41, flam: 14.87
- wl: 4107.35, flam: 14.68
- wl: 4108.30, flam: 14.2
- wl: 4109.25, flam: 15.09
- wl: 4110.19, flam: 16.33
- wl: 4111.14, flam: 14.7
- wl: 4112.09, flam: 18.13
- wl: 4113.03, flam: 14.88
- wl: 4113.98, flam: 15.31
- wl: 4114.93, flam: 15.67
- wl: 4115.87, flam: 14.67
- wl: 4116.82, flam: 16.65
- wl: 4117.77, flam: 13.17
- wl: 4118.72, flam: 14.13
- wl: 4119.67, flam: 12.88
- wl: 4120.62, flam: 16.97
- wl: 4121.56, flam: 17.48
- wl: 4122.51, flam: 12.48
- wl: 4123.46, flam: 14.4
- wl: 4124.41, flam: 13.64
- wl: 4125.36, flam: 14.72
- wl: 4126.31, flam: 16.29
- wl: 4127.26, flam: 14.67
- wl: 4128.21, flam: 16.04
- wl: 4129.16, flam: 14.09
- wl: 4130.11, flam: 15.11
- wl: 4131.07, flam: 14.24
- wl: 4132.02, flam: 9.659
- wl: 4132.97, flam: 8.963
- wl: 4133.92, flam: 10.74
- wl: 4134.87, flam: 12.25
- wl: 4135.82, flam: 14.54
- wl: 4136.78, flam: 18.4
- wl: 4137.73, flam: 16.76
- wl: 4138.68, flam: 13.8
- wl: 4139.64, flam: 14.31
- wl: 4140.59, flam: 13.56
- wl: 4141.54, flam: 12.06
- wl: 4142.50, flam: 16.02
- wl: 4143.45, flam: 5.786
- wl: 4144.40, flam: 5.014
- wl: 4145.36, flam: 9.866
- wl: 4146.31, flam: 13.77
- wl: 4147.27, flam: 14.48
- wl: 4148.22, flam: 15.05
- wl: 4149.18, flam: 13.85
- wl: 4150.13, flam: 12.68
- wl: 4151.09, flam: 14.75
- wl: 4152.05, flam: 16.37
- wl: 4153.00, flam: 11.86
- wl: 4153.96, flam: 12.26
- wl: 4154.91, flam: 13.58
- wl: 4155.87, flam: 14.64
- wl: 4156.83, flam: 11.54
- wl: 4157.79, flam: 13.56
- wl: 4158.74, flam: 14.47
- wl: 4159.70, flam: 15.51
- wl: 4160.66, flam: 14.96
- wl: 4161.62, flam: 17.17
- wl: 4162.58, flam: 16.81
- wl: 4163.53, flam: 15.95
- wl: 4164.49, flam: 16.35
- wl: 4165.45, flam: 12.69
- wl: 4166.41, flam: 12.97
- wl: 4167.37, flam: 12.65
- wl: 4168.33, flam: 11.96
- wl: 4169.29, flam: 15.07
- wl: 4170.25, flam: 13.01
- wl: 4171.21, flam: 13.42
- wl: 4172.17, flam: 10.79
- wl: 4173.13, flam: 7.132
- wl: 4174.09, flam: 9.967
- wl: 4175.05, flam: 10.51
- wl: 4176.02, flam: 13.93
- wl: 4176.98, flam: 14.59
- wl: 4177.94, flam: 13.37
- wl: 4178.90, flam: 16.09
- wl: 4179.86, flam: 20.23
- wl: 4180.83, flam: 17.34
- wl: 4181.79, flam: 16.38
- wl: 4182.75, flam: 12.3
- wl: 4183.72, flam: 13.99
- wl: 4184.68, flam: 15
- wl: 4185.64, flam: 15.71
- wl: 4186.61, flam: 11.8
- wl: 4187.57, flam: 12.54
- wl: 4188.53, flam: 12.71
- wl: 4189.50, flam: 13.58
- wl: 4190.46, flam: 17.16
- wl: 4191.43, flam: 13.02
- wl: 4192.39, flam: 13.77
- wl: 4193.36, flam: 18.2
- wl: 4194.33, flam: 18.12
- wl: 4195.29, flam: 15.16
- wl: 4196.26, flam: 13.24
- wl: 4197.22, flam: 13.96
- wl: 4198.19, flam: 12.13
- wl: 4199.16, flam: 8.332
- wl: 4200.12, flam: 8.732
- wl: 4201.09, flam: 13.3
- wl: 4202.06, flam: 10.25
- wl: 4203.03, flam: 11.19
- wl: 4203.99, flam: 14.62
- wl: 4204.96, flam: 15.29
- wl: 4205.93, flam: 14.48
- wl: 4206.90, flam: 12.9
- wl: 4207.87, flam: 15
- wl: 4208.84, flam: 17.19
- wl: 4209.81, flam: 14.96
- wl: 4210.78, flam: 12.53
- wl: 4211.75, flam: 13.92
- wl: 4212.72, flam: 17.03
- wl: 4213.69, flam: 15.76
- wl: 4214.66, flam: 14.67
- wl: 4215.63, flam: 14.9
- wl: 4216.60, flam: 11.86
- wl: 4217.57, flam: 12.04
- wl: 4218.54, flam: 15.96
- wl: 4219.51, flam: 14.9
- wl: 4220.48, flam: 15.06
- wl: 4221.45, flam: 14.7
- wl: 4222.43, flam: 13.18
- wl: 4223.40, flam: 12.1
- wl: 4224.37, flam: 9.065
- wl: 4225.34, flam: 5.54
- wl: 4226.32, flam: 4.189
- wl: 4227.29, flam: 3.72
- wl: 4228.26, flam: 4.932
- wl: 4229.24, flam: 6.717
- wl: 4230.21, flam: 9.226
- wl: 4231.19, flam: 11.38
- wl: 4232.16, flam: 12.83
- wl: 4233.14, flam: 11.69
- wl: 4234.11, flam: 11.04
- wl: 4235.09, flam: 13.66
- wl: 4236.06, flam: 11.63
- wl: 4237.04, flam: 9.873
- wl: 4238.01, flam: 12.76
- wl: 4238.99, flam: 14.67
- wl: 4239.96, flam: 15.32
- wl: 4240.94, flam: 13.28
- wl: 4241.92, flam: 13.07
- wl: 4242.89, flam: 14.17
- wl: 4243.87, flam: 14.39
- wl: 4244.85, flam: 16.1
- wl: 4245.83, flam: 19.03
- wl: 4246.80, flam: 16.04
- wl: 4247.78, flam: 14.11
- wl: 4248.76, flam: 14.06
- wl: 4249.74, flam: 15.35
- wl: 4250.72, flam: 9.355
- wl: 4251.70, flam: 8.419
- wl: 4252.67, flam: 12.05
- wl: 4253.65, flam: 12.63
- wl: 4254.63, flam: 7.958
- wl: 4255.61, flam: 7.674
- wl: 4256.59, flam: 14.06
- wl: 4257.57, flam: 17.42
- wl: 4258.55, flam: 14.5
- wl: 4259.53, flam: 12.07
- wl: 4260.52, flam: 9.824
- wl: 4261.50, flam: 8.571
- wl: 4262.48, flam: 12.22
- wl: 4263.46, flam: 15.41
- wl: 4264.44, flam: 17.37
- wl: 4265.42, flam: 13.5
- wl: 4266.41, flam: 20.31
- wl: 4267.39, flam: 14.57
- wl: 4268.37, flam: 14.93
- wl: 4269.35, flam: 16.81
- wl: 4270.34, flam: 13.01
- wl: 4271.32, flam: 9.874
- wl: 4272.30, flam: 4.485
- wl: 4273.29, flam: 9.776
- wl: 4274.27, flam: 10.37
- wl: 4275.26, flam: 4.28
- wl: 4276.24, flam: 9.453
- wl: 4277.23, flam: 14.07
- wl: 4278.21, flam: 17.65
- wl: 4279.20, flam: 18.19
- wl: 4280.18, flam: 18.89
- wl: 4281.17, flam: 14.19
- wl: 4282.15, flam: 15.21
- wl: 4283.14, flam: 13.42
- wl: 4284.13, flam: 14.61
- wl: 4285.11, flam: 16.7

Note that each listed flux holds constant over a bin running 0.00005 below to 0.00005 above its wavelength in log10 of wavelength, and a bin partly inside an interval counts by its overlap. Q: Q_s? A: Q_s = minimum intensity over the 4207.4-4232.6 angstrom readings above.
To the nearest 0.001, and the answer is 3.720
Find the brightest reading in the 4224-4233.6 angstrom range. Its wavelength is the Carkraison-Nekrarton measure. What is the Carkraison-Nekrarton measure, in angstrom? 4232.16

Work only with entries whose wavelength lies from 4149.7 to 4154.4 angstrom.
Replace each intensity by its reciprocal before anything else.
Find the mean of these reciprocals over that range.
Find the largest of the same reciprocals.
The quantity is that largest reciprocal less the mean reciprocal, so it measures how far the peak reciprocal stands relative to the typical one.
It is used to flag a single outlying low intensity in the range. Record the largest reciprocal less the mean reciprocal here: 0.010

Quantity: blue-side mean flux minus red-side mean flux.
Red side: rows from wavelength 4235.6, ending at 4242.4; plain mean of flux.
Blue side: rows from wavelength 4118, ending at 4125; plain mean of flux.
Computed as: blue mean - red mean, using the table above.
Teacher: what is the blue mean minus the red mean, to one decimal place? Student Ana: 1.6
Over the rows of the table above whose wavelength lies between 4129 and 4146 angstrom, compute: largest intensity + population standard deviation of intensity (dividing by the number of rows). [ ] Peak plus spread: 21.9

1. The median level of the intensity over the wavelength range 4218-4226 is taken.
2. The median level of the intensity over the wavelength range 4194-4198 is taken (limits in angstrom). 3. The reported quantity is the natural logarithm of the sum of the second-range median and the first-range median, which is 3.35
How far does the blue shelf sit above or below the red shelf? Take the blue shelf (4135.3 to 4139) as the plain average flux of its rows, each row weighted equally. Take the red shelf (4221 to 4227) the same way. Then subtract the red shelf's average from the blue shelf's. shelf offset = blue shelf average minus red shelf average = 6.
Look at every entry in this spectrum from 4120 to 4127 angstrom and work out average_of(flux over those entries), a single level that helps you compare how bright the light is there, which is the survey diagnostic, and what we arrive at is 15.1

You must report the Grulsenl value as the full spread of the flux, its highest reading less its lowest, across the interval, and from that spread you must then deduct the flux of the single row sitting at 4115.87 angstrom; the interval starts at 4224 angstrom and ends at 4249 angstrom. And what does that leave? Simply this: 1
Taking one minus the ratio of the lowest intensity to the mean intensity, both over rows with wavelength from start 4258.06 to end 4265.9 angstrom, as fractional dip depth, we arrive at 0.34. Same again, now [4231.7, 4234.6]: 0.07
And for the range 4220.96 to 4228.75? 0.56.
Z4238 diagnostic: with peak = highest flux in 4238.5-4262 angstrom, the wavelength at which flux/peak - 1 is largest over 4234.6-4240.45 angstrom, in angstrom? 4239.96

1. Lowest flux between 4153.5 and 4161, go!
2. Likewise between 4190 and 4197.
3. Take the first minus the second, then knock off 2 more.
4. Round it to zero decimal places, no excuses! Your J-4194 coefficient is -3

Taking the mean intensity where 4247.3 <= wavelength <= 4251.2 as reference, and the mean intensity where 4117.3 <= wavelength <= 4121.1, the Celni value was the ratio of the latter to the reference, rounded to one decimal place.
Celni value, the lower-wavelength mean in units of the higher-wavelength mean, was 1.1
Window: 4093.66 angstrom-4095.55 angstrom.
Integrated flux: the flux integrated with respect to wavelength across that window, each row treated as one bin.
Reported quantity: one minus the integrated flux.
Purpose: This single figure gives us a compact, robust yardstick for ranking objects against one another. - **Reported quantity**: -32.1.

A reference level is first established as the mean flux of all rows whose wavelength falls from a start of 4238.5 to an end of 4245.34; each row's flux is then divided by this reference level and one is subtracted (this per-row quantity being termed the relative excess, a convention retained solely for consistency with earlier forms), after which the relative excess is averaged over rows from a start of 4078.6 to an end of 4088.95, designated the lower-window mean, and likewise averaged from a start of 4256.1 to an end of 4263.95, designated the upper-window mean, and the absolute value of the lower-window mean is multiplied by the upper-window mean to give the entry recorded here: -0.0021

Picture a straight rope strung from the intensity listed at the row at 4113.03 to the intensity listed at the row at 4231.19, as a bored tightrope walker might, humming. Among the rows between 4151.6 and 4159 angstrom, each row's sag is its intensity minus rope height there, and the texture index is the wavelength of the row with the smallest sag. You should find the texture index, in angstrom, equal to 4156.83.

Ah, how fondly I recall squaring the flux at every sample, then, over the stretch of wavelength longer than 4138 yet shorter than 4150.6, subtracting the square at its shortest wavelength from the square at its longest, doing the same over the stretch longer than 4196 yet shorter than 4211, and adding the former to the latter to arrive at -48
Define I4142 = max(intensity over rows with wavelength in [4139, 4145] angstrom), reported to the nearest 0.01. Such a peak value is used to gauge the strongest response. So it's 16.02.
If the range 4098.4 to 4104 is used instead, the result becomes 14.05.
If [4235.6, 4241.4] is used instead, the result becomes 15.32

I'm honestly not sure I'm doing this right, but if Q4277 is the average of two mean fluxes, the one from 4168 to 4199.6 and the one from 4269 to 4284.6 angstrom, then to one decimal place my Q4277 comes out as 13.3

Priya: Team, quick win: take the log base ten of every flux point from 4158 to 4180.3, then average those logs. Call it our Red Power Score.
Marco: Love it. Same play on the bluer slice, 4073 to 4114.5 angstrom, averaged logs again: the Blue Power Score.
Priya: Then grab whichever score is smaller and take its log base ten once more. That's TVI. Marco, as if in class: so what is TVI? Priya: 0.054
